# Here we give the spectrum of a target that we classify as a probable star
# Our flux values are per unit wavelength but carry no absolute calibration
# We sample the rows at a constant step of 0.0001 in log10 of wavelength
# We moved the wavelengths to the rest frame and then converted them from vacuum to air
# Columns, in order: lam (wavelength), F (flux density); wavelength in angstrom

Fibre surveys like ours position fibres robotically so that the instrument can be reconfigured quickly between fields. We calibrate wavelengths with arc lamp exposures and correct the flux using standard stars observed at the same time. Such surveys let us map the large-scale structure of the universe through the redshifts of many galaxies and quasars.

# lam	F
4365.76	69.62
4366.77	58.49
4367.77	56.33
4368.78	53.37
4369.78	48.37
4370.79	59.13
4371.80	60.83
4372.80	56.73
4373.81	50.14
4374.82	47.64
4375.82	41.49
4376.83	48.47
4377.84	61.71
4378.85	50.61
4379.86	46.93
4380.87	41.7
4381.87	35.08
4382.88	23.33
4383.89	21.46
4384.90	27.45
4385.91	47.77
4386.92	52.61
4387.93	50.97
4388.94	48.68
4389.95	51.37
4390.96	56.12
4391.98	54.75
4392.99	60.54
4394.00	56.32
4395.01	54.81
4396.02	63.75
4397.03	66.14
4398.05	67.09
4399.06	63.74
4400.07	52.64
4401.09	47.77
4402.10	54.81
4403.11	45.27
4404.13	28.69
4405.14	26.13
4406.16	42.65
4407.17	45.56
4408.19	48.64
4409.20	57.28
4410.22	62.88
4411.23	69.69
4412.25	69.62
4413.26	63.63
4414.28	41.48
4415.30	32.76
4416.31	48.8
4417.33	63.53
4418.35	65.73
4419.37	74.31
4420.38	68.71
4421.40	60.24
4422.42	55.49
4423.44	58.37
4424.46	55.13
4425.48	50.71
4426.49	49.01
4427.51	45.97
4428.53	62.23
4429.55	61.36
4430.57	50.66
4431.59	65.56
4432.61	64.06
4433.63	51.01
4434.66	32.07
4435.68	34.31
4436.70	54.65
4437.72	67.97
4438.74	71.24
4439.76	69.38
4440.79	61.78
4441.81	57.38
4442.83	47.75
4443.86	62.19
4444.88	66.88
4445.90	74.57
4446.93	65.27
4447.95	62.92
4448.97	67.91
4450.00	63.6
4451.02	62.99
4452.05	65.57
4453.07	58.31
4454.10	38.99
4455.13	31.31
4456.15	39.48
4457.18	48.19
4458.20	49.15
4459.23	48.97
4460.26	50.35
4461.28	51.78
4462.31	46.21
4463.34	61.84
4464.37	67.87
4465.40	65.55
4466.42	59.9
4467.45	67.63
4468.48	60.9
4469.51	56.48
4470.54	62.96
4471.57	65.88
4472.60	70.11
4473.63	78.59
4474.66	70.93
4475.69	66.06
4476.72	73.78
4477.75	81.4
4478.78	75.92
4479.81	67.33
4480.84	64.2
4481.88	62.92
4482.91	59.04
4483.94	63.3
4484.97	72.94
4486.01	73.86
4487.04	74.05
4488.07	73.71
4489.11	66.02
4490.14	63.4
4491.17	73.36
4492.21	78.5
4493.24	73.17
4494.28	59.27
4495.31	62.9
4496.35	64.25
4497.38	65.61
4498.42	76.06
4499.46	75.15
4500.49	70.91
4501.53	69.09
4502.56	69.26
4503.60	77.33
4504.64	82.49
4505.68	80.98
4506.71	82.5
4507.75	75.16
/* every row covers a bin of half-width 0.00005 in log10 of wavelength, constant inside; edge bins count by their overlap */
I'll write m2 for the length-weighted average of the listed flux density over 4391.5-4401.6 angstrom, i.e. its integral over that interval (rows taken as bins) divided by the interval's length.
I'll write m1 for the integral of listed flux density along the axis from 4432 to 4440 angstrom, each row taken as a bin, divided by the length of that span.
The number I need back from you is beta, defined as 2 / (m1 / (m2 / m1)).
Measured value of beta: 0.039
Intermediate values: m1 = 55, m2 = 59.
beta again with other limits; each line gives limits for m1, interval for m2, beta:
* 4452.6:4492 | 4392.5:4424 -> 0.029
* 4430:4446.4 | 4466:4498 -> 0.040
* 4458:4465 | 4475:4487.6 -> 0.048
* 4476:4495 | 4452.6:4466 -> 0.021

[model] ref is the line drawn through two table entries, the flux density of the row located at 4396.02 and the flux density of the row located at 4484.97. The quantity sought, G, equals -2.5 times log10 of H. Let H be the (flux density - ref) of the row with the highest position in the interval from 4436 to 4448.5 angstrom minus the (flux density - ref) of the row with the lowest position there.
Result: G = -2.1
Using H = 7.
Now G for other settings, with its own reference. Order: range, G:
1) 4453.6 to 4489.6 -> -3.4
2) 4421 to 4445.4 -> -1.6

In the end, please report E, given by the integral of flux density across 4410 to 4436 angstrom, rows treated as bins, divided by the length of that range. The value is 56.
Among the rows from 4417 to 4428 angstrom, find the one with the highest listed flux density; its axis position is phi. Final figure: 4419.37 angstrom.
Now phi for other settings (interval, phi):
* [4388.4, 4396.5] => 4396.02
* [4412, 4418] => 4412.25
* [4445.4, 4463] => 4445.90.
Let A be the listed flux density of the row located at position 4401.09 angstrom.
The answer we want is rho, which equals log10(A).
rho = 1.68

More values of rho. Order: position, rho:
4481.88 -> 1.80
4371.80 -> 1.78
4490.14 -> 1.80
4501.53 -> 1.84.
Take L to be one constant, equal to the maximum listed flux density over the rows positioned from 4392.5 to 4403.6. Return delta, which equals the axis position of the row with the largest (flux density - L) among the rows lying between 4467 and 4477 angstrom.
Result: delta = 4473.63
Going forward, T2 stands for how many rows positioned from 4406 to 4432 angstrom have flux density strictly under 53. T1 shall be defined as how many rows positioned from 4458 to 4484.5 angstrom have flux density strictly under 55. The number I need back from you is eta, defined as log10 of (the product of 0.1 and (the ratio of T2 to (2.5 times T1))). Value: -1.10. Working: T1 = 5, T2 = 10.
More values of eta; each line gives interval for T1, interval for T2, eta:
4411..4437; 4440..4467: -1.44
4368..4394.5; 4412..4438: -1.68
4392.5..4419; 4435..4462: -1.51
